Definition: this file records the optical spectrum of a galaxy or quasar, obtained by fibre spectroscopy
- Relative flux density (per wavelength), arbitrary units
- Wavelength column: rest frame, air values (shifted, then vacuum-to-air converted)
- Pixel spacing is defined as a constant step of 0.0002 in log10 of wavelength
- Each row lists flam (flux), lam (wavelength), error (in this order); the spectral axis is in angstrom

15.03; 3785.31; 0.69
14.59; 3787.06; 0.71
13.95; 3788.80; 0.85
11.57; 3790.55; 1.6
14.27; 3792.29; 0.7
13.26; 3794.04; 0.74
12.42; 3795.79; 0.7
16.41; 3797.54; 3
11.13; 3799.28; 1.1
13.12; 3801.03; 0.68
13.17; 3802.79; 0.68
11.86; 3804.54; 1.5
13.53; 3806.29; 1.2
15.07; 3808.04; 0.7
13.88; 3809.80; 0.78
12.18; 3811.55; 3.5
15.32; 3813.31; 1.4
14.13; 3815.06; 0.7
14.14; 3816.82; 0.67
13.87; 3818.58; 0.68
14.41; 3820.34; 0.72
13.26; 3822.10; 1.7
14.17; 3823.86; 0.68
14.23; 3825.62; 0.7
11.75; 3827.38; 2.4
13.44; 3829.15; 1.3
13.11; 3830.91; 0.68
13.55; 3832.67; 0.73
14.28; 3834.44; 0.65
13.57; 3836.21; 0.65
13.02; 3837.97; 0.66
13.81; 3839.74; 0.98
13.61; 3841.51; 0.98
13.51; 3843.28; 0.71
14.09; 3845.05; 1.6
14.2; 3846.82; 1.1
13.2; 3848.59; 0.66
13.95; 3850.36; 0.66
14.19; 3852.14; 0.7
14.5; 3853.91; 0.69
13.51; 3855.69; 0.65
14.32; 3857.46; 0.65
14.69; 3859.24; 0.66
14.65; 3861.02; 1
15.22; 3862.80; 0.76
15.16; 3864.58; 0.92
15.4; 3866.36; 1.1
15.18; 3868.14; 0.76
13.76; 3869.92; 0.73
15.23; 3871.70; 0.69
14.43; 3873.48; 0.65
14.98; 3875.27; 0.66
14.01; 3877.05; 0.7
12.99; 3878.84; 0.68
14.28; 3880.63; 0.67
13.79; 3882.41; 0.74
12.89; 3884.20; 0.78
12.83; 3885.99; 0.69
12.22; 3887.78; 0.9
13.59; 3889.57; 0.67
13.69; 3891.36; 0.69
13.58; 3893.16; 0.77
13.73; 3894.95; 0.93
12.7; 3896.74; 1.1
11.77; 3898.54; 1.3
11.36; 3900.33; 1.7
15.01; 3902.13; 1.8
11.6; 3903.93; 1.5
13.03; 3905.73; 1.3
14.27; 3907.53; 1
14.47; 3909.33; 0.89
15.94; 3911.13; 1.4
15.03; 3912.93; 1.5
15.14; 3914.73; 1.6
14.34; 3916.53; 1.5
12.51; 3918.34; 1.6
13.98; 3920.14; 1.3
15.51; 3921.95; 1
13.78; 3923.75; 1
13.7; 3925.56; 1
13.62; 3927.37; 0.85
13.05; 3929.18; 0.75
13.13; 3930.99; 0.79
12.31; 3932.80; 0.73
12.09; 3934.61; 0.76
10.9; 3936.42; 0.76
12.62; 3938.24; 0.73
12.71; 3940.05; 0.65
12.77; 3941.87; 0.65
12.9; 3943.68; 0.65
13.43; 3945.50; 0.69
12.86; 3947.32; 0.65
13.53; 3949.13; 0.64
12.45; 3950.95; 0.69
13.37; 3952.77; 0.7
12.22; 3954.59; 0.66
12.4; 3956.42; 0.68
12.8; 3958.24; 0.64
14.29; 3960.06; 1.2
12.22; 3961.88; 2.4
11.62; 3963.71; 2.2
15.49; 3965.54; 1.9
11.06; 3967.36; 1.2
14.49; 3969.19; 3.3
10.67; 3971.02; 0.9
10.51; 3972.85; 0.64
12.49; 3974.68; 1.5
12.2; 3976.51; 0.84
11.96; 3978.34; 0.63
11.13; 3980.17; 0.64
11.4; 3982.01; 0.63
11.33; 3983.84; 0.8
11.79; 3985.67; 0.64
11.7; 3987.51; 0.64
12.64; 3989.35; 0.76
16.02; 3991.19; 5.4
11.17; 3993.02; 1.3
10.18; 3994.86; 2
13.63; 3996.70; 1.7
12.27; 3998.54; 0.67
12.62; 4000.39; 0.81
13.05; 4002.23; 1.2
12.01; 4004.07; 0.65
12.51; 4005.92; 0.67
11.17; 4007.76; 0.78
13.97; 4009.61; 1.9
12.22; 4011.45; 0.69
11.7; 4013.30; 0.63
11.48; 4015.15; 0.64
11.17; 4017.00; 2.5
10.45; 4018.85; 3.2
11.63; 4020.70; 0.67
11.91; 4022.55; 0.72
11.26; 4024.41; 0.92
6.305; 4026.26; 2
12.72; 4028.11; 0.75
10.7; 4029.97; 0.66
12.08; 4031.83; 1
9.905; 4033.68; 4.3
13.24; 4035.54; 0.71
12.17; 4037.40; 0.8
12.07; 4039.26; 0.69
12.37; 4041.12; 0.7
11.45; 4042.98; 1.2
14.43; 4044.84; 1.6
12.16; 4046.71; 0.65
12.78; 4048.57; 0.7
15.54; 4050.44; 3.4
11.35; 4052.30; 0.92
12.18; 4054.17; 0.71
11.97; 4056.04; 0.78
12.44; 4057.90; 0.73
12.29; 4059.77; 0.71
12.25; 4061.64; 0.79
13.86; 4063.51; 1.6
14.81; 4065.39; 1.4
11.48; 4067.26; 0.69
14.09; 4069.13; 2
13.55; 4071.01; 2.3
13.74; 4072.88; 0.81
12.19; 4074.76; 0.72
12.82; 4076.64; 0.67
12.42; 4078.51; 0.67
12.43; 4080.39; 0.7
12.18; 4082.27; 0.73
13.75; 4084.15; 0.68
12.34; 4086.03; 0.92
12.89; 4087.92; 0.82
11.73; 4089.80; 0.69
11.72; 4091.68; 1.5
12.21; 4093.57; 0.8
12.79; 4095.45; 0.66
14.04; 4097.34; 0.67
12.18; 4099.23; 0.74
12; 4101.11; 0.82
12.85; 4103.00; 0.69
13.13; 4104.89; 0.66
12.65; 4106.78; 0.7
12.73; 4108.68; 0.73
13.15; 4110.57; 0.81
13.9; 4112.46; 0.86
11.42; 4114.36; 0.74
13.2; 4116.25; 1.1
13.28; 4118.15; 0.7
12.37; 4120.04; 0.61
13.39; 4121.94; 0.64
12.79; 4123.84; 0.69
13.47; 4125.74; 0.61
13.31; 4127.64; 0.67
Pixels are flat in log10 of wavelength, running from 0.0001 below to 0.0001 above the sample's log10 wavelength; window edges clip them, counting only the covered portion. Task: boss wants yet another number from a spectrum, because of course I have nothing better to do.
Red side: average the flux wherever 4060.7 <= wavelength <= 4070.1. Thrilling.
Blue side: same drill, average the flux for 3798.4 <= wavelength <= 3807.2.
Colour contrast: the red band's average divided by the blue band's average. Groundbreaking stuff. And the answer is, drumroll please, 1.06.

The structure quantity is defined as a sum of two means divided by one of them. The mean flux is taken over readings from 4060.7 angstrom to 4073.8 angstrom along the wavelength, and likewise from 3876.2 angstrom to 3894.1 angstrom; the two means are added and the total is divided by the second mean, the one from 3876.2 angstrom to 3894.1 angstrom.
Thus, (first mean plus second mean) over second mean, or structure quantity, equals 2.00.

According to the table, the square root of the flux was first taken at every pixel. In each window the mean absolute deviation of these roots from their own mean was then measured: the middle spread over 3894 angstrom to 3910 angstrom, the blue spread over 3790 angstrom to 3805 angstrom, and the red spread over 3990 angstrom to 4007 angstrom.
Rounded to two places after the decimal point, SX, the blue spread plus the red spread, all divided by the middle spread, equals 1.99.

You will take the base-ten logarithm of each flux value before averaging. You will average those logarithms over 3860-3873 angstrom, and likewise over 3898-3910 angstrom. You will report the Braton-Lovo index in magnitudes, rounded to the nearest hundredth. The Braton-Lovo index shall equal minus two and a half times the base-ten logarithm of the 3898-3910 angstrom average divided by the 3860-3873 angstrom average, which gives 0.06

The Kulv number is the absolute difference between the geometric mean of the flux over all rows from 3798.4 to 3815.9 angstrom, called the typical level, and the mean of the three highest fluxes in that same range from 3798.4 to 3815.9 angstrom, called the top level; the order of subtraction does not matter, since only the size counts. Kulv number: 1.6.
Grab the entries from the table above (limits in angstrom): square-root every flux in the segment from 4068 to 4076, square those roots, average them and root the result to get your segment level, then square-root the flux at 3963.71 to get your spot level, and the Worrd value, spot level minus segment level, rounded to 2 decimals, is -0.25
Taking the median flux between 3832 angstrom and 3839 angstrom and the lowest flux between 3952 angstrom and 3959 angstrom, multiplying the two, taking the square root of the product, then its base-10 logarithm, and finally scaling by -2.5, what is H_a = -2.77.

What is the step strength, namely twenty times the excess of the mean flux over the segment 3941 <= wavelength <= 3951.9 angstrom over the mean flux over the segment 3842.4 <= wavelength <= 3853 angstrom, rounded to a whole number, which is -17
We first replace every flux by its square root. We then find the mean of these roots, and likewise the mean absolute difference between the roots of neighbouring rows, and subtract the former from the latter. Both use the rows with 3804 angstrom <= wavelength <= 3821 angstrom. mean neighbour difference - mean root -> -3.55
